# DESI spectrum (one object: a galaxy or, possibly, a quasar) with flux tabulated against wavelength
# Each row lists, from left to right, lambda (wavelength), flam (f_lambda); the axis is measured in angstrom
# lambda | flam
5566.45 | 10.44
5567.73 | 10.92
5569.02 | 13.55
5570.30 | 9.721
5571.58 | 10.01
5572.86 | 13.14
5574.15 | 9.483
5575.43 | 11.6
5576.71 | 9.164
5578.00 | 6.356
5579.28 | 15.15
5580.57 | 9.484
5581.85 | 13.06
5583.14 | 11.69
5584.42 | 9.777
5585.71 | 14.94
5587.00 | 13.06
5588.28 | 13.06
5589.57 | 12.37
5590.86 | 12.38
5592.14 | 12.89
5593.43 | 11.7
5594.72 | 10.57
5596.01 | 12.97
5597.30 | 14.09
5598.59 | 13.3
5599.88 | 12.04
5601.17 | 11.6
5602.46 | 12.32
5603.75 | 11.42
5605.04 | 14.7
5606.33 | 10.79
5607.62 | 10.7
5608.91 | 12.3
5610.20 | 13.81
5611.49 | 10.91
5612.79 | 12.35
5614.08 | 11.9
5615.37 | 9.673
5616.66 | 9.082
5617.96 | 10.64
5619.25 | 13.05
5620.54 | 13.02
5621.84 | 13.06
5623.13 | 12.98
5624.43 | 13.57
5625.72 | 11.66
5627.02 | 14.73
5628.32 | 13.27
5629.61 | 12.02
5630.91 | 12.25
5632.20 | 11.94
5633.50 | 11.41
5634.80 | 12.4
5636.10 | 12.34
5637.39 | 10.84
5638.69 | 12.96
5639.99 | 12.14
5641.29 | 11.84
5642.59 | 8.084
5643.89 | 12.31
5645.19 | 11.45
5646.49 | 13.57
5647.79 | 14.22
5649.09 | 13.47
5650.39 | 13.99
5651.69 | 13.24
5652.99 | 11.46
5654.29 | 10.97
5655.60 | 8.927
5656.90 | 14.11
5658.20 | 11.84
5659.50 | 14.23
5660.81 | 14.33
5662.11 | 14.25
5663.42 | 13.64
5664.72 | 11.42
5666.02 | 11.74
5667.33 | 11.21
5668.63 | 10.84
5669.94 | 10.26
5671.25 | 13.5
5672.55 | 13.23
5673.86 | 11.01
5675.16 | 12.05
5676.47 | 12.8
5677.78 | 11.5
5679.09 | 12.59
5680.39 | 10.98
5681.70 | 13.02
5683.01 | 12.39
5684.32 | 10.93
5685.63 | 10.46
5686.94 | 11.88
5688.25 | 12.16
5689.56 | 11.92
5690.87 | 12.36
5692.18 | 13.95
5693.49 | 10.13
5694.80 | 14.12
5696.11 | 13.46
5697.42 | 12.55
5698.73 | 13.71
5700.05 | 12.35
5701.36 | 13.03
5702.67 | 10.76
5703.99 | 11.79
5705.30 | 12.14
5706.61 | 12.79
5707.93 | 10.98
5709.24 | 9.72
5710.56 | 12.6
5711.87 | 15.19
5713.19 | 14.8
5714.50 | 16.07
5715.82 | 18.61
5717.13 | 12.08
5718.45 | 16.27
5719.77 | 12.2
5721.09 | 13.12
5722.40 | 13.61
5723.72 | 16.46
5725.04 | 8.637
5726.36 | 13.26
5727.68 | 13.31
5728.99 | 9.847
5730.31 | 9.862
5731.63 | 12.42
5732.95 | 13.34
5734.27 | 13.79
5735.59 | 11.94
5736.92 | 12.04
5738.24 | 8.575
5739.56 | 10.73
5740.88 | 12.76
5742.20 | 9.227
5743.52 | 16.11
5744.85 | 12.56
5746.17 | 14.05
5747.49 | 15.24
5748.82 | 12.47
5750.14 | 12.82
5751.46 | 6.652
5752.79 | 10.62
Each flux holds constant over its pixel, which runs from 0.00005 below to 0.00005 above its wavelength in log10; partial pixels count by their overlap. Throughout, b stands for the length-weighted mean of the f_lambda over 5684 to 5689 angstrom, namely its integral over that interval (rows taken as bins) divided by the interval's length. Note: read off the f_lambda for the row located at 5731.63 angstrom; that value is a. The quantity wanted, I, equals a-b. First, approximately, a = 12.42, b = 11.4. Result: 1.0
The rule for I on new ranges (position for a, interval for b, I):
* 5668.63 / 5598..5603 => -1.5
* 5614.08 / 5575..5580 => 1.4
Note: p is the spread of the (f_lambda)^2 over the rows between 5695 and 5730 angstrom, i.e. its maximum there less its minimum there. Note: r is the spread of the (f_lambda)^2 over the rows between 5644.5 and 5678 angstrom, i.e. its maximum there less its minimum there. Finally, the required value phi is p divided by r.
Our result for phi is 2.2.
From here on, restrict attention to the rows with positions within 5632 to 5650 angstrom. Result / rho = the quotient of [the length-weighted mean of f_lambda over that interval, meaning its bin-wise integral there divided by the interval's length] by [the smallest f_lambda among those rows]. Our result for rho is 1.50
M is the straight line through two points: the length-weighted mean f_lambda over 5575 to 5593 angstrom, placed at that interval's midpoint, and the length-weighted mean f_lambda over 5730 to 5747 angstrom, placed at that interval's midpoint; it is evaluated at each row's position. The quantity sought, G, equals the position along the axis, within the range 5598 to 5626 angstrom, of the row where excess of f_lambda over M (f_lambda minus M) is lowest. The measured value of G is 5616.66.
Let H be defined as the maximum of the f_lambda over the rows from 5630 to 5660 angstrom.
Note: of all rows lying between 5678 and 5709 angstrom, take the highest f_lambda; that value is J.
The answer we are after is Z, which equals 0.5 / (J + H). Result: 0.0176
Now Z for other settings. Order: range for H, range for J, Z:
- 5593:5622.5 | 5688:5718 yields 0.0150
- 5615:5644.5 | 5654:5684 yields 0.0172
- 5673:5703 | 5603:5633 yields 0.0173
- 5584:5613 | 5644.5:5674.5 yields 0.0171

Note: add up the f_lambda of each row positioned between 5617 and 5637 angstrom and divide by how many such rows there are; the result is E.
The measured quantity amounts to 12.6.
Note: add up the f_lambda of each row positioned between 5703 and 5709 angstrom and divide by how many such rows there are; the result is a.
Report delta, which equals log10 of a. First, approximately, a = 11.9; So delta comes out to 1.08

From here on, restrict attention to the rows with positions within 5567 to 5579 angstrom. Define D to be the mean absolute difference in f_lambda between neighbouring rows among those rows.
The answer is 2.6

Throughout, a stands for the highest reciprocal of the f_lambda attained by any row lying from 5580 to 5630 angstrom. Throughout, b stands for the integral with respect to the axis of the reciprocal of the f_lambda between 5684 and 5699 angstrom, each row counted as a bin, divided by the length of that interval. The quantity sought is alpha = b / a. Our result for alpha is 0.75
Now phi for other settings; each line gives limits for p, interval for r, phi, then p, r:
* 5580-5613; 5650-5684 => 1.1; 133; 126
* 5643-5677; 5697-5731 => 0.5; 126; 272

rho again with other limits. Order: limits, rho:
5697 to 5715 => 1.31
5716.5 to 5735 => 1.47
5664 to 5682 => 1.16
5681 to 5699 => 1.22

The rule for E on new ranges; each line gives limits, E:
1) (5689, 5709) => 12.4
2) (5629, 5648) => 12.0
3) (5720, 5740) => 12.1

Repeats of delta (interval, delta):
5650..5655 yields 1.09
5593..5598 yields 1.09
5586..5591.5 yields 1.10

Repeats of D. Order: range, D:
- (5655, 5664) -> 1.8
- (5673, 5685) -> 1.2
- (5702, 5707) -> 0.7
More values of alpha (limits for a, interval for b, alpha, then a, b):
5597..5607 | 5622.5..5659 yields 0.89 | 0.093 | 0.0827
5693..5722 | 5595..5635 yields 0.80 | 0.103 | 0.0827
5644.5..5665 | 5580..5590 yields 0.75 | 0.112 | 0.0838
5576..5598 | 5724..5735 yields 0.55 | 0.157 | 0.0863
